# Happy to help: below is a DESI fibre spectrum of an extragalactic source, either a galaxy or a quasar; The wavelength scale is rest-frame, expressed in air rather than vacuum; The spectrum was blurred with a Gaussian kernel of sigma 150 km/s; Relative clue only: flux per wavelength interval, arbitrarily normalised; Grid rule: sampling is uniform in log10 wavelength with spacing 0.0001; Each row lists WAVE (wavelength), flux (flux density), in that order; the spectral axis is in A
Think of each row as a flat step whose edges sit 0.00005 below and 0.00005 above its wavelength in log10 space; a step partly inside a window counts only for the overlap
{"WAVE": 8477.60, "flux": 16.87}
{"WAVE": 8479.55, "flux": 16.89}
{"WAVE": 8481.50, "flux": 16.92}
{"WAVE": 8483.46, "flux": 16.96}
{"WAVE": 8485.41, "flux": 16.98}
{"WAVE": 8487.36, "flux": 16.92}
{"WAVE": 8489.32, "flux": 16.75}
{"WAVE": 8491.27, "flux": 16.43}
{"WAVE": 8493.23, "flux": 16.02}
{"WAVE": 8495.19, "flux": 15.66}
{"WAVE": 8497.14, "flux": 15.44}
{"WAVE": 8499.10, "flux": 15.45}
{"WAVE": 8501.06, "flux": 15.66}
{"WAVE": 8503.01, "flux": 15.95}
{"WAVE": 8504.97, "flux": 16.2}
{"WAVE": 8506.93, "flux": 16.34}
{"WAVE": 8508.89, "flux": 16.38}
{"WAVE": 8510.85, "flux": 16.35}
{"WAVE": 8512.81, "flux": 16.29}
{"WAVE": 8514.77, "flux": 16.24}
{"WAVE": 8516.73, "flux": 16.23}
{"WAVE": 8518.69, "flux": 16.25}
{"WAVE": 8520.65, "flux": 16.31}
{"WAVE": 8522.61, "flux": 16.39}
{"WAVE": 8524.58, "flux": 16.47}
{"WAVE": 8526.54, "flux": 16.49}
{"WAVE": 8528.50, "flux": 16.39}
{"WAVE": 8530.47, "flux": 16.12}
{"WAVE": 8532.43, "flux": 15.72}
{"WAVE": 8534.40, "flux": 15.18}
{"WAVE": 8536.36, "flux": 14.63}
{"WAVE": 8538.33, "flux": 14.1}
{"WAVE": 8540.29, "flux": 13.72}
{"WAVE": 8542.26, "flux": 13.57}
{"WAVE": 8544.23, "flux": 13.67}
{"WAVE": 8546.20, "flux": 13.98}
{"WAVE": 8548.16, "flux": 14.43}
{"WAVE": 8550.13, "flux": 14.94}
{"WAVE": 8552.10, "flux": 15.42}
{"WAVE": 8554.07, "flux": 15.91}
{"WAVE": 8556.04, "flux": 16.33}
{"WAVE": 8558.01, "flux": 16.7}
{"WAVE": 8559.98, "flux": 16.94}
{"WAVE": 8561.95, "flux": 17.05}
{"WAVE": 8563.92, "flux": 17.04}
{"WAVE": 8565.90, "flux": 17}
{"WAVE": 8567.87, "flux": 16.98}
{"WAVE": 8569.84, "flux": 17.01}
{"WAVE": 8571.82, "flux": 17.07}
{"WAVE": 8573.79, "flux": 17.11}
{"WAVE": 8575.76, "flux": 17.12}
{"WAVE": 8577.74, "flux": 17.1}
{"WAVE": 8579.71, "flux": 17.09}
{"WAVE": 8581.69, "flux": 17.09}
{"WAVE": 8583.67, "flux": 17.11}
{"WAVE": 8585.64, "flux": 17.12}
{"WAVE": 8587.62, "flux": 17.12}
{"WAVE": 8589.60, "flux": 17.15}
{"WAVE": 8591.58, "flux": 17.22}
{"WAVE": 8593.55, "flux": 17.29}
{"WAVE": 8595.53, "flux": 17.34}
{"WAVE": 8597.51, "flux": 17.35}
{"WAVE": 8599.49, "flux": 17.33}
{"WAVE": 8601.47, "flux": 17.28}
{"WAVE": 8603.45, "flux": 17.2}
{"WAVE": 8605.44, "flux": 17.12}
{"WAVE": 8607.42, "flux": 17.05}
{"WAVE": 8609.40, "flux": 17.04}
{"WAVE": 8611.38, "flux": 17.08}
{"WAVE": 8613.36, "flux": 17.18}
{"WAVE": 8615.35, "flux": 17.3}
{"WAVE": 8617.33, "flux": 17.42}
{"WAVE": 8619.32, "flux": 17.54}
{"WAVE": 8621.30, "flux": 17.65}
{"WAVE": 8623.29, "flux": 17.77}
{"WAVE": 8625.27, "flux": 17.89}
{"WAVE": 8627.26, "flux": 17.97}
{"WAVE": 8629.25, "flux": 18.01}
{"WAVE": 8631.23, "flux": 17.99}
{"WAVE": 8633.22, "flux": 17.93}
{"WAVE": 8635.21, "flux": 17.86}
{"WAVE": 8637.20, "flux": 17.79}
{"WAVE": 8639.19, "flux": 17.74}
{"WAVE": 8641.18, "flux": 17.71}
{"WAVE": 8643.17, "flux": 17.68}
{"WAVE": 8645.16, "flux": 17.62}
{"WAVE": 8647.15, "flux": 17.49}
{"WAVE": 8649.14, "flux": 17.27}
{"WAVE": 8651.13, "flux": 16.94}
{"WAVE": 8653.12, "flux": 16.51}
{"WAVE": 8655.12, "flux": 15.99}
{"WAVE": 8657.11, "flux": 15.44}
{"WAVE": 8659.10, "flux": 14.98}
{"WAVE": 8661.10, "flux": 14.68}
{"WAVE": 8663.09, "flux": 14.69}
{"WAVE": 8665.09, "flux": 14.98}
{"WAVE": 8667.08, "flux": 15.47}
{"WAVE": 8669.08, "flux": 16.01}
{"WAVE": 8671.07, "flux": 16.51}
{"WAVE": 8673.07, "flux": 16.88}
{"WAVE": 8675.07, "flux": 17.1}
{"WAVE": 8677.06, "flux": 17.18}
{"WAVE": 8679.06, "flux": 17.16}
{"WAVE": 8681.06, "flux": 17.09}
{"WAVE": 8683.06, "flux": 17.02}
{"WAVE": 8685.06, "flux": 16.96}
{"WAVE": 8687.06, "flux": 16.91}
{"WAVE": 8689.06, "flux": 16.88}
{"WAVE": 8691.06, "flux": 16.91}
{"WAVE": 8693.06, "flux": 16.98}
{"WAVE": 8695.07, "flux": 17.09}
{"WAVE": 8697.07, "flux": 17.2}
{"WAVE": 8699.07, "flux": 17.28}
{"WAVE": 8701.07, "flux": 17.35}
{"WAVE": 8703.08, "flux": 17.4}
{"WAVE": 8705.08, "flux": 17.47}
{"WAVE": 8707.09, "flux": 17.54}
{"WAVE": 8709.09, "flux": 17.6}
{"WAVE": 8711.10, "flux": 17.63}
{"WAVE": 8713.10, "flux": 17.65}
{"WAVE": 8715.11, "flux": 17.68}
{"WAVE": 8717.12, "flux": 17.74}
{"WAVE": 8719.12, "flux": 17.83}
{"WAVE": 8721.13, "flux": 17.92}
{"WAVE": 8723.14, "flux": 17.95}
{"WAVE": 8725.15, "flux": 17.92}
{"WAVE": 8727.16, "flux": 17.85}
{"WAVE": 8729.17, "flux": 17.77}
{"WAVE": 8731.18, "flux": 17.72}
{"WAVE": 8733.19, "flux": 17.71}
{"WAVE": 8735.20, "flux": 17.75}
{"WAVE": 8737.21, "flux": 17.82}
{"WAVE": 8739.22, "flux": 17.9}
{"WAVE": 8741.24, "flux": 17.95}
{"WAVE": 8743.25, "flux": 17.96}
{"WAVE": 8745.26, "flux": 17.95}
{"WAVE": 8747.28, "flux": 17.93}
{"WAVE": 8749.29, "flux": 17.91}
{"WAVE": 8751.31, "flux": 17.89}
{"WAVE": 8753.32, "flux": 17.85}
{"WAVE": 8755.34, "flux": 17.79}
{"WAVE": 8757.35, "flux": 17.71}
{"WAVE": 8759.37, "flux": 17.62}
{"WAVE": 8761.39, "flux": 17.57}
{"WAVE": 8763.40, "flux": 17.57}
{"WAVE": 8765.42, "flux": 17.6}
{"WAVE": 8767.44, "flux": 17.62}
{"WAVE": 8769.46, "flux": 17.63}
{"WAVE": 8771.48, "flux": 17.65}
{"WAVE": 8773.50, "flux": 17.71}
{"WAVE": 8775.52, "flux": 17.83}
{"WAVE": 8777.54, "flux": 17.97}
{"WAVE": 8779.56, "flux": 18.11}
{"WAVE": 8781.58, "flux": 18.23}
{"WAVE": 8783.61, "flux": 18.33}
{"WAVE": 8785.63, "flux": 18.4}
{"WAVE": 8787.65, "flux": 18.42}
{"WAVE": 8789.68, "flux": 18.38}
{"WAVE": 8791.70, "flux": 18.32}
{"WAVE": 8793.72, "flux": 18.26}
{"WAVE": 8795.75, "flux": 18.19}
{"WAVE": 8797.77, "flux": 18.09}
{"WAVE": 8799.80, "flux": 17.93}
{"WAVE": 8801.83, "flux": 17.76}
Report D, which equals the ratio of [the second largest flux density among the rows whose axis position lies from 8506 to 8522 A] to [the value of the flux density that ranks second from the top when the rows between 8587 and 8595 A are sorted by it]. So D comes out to 0.95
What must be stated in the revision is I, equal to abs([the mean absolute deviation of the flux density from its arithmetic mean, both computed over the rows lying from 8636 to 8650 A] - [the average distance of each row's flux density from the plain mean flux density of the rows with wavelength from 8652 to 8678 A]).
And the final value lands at 0.64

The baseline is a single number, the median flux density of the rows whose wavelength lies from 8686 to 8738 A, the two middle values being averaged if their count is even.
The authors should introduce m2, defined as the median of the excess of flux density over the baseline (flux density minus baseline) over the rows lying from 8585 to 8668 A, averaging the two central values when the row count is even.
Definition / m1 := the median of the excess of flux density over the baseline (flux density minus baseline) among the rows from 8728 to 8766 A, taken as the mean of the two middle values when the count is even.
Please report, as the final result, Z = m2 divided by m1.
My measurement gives -2.4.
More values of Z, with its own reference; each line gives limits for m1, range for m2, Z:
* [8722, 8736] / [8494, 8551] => -13.0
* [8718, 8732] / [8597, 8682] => -2.1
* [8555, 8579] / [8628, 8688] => 1.0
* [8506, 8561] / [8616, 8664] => 0.0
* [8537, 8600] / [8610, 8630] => 0.1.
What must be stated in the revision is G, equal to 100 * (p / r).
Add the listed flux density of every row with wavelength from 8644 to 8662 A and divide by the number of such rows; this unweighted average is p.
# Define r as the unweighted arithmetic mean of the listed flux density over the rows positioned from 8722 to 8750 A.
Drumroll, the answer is 91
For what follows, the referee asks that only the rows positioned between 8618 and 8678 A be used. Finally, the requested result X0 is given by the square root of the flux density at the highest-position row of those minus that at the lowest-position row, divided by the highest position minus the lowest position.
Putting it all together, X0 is -0.001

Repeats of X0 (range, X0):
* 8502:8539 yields -0.007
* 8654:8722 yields 0.004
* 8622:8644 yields -0.001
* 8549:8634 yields 0.004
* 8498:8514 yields 0.008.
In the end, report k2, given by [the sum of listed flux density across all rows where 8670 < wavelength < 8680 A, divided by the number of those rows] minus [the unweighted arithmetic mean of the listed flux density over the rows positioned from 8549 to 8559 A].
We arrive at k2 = 1.1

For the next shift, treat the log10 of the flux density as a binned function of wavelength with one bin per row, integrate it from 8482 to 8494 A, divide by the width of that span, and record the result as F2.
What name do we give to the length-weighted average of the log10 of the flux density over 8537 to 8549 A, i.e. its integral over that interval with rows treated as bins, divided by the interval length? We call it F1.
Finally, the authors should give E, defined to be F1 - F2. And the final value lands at -0.08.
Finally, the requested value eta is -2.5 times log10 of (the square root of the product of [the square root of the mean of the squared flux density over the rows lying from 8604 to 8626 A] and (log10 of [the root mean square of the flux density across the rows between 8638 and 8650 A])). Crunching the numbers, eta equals -1.67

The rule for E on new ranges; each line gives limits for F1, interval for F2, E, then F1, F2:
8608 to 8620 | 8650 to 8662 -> 0.04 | 1.24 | 1.197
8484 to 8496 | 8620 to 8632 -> -0.04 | 1.22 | 1.253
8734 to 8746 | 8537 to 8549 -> 0.11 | 1.25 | 1.144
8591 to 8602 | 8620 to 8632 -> -0.01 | 1.24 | 1.253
